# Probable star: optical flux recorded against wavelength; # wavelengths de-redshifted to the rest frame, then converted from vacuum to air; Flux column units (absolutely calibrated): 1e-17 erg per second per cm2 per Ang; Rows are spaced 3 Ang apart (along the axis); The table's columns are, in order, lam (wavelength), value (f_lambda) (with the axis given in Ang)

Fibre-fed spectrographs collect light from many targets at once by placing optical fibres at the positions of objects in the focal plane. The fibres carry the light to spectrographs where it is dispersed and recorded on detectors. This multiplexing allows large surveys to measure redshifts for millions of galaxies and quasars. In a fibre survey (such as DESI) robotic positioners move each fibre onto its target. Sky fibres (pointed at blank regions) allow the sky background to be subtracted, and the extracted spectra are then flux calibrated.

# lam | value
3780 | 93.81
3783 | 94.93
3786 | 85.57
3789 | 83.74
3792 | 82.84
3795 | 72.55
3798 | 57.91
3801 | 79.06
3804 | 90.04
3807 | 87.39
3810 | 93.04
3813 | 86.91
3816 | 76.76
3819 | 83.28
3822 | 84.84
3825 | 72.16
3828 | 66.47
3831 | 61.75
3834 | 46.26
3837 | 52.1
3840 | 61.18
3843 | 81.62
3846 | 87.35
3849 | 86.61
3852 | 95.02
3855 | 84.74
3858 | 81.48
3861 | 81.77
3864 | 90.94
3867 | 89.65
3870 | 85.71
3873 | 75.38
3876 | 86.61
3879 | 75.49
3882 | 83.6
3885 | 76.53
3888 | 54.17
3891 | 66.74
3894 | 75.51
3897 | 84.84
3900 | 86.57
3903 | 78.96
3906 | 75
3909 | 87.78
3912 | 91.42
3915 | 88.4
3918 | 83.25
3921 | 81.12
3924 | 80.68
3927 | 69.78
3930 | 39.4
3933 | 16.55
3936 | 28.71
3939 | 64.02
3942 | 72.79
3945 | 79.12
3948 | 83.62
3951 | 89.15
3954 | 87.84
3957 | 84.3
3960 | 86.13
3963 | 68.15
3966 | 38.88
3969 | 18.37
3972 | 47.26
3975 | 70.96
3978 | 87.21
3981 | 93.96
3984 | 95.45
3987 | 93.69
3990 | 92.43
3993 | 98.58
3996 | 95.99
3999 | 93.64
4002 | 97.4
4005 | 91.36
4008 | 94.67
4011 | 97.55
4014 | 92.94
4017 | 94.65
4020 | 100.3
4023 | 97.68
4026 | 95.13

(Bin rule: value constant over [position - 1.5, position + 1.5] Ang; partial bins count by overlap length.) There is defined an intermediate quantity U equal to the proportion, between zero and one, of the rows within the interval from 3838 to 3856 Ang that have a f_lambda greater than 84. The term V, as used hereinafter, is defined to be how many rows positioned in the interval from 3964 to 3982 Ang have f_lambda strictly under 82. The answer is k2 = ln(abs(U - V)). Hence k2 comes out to 1.2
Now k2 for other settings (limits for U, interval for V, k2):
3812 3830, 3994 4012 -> -1.1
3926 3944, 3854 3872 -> 0.7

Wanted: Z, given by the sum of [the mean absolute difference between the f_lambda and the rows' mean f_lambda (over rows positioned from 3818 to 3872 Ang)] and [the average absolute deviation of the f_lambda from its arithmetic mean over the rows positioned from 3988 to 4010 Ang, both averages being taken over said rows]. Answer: 14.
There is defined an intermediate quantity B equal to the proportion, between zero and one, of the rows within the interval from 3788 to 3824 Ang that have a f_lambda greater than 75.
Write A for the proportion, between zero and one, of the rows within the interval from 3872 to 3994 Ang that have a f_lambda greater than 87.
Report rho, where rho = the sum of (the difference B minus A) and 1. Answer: 1.6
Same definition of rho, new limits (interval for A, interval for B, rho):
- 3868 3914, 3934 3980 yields 1.3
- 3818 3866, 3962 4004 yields 1.5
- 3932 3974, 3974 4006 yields 1.8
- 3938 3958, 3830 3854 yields 1.2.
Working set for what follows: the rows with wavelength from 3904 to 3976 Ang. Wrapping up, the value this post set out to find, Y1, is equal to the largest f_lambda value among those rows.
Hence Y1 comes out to 91.42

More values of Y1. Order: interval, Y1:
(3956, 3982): 93.96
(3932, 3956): 89.15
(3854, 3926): 91.42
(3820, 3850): 87.35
